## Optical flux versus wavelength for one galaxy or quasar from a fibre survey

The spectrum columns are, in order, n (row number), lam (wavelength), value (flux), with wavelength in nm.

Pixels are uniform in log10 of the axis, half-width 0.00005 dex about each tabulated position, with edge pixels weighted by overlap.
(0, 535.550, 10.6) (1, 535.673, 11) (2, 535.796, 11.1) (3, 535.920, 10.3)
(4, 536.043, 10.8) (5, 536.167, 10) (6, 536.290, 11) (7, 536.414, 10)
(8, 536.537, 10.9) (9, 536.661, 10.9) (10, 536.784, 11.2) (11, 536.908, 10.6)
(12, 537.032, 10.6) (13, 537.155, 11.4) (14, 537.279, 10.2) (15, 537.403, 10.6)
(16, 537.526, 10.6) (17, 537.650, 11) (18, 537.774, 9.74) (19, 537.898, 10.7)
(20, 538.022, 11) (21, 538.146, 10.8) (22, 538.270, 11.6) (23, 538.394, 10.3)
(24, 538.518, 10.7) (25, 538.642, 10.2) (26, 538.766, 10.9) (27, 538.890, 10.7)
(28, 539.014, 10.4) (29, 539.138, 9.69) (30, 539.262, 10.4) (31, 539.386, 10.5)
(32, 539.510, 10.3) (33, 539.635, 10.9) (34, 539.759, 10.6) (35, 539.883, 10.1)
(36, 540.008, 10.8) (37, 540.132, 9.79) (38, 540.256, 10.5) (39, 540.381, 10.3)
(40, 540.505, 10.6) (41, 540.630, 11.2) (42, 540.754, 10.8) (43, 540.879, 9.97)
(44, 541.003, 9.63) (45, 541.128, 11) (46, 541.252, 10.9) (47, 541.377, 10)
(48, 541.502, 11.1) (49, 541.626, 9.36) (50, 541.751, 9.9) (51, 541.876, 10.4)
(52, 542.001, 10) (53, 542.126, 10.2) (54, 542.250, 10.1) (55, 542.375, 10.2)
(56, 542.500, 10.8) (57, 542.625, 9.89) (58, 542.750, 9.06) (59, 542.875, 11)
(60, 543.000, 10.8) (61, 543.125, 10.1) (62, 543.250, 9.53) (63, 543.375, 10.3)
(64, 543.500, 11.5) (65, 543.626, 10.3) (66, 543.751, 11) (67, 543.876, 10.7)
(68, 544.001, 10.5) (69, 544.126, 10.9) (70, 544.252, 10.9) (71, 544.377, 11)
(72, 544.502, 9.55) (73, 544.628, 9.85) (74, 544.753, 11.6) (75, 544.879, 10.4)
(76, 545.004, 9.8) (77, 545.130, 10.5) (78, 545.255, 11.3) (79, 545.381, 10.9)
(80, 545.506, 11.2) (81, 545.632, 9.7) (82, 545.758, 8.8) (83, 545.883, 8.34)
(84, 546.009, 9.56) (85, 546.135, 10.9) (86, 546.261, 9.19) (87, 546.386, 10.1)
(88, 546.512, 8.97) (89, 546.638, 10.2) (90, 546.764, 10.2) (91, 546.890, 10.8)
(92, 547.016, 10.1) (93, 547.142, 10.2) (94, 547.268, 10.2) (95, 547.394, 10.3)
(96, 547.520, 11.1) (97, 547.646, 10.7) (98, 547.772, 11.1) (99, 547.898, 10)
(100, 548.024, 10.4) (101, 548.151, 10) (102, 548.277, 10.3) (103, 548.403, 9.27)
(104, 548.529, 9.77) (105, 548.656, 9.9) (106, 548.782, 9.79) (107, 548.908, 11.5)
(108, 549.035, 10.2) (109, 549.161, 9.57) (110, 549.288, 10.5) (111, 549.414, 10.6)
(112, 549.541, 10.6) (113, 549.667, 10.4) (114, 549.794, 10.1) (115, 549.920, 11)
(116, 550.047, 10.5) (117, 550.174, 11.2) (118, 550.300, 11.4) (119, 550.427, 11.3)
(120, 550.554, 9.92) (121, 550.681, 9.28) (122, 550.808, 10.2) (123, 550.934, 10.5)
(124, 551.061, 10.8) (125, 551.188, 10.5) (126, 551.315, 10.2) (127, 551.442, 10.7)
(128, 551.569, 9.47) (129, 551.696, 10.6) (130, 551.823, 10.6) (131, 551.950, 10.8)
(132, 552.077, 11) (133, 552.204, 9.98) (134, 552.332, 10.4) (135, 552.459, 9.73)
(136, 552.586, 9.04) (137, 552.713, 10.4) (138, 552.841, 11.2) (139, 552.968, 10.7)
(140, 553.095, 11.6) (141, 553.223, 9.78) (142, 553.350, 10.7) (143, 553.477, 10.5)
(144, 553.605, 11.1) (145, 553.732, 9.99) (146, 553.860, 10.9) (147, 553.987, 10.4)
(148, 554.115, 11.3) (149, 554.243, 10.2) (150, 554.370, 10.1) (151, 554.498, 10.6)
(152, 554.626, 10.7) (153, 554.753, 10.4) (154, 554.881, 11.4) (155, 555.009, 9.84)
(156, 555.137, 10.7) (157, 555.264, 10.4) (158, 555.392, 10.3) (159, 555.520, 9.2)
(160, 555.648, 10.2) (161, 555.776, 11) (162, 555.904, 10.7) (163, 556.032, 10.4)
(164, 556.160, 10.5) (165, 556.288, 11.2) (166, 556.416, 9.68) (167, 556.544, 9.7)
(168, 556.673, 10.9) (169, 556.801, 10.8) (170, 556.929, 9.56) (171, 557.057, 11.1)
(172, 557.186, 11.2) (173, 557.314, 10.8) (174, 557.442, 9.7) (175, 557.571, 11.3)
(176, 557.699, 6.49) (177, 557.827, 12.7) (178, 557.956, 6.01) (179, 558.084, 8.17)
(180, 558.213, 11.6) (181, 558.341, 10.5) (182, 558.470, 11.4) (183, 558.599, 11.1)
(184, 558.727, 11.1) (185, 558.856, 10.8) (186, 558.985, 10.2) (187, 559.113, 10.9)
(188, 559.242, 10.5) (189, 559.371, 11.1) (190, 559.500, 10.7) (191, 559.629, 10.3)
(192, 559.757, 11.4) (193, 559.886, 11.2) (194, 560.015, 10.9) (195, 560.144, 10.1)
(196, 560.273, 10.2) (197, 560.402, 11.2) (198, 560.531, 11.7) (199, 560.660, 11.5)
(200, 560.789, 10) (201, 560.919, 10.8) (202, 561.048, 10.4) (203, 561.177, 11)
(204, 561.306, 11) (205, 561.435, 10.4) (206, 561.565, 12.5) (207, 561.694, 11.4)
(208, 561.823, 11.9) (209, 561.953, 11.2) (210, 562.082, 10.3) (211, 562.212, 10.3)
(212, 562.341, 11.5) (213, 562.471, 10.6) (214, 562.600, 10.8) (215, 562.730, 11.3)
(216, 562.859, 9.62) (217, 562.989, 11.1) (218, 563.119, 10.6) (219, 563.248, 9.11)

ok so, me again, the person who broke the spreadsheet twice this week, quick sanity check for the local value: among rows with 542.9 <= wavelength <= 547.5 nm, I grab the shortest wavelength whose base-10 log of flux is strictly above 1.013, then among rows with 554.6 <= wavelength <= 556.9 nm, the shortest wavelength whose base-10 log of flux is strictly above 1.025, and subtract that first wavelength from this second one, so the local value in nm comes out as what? 11.63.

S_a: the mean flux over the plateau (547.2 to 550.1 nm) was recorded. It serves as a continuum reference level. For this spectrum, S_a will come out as 10.34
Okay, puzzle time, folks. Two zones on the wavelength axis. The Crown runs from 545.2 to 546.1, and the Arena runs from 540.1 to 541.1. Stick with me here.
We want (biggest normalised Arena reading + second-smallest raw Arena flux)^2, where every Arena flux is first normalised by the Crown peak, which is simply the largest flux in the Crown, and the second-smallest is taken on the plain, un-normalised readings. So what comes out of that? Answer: 116.2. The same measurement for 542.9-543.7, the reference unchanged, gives 123.6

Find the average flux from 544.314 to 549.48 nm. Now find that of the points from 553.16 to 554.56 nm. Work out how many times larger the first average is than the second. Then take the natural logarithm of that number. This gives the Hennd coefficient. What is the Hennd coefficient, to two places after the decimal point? -0.03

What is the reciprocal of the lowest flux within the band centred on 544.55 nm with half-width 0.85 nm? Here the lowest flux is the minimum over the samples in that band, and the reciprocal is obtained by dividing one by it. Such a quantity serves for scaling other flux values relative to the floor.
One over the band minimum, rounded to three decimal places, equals 0.105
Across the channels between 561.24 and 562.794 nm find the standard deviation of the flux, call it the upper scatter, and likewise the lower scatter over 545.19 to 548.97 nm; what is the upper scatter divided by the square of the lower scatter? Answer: 1.1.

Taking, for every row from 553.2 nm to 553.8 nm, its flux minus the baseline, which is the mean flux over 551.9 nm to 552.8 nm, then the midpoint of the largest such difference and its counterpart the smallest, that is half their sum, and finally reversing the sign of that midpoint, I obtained -0.2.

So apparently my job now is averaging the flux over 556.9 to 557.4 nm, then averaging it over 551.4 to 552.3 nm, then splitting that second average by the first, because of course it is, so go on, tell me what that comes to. 0.98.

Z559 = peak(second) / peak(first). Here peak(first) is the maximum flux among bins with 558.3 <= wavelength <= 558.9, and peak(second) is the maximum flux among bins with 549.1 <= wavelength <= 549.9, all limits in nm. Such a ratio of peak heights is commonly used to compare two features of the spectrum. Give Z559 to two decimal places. 0.93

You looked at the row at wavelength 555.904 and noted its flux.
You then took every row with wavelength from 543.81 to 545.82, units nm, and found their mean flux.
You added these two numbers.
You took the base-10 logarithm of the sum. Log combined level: 1.326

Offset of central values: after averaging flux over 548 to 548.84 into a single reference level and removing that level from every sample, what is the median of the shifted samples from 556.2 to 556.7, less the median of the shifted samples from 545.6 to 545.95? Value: 1.5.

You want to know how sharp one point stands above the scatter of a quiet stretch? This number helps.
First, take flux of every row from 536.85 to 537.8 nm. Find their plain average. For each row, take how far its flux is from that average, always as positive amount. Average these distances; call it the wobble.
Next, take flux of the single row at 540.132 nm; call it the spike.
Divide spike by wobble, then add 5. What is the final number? 36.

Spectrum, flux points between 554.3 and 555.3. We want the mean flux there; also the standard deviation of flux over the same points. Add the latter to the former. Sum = 11.0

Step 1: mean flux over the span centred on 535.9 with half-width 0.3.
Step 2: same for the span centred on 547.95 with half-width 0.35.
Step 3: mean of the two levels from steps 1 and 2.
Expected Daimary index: 10.5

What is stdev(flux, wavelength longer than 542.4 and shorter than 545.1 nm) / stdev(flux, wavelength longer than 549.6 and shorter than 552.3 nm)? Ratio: 1.20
